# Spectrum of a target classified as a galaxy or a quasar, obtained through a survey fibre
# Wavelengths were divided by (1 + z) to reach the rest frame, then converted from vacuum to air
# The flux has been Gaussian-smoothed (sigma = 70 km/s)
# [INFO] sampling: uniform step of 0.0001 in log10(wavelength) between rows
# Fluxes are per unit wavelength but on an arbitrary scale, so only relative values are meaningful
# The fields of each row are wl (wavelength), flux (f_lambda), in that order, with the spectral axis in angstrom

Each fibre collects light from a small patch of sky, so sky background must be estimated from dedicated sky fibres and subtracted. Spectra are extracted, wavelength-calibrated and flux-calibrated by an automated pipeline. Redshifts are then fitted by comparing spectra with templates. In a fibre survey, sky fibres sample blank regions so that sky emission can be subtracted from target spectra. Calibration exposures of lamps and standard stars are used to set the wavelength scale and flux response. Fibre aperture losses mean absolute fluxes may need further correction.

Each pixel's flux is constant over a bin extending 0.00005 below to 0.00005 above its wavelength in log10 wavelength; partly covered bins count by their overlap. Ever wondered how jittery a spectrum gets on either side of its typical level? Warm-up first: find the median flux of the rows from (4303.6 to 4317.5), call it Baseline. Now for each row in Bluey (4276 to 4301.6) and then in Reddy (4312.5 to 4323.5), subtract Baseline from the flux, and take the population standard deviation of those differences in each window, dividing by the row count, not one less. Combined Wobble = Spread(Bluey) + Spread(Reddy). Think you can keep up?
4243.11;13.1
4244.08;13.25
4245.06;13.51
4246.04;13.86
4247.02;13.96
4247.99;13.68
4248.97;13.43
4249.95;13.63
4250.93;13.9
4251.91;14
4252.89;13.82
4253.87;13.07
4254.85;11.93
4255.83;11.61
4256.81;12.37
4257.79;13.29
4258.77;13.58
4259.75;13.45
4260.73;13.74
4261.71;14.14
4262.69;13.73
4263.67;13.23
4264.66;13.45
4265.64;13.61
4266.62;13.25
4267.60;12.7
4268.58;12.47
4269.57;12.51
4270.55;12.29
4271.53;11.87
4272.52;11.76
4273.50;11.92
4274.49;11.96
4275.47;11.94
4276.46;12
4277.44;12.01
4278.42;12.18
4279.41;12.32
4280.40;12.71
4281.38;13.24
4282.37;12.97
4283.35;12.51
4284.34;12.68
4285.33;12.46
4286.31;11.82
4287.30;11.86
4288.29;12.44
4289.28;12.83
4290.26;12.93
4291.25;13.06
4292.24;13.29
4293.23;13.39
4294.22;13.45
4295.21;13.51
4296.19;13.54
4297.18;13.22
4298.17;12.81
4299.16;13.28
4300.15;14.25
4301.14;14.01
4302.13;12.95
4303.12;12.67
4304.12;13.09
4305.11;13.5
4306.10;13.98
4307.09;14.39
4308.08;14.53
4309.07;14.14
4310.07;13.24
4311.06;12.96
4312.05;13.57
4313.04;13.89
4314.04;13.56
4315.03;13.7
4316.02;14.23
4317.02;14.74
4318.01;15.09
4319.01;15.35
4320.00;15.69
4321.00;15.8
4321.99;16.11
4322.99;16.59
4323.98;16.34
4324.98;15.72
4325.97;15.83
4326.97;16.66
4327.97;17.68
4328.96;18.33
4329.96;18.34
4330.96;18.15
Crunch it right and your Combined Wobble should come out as 1.6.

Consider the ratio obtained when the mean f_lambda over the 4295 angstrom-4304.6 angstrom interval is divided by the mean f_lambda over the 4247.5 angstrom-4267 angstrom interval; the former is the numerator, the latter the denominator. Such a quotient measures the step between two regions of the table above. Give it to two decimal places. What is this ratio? 1.00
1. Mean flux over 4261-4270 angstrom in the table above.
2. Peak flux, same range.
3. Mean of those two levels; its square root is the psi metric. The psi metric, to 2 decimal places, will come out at 3.70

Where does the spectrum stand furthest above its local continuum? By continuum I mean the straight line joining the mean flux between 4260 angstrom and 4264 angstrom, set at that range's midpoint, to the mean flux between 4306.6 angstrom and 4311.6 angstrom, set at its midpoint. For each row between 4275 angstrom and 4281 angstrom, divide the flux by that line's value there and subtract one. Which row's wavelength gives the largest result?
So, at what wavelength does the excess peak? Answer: 4280.40 angstrom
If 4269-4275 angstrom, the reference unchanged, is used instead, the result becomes 4269.57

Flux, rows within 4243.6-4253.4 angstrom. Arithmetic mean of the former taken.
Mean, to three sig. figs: 13.7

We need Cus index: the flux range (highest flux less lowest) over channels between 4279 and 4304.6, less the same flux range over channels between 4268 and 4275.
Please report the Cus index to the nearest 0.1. 1.7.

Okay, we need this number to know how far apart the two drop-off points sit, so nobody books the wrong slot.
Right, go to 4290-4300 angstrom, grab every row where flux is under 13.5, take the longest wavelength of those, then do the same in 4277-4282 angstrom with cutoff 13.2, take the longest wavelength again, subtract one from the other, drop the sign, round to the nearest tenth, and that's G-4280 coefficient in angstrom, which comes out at 18.8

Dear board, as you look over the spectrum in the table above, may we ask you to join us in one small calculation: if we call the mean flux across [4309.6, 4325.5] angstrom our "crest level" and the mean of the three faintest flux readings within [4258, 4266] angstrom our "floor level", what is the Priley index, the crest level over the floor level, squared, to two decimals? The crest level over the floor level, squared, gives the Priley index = 1.22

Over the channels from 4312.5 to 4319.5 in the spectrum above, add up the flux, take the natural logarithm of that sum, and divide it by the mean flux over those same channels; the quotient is 0.321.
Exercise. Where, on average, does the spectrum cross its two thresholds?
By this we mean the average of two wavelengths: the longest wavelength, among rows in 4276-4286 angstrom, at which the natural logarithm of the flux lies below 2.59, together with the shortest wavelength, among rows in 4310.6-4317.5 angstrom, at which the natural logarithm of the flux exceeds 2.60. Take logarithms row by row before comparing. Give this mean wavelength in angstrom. 4298.7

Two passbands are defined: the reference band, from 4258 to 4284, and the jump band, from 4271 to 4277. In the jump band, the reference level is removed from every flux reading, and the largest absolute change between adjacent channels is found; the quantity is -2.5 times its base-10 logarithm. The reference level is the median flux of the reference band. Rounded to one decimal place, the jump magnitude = 2.0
